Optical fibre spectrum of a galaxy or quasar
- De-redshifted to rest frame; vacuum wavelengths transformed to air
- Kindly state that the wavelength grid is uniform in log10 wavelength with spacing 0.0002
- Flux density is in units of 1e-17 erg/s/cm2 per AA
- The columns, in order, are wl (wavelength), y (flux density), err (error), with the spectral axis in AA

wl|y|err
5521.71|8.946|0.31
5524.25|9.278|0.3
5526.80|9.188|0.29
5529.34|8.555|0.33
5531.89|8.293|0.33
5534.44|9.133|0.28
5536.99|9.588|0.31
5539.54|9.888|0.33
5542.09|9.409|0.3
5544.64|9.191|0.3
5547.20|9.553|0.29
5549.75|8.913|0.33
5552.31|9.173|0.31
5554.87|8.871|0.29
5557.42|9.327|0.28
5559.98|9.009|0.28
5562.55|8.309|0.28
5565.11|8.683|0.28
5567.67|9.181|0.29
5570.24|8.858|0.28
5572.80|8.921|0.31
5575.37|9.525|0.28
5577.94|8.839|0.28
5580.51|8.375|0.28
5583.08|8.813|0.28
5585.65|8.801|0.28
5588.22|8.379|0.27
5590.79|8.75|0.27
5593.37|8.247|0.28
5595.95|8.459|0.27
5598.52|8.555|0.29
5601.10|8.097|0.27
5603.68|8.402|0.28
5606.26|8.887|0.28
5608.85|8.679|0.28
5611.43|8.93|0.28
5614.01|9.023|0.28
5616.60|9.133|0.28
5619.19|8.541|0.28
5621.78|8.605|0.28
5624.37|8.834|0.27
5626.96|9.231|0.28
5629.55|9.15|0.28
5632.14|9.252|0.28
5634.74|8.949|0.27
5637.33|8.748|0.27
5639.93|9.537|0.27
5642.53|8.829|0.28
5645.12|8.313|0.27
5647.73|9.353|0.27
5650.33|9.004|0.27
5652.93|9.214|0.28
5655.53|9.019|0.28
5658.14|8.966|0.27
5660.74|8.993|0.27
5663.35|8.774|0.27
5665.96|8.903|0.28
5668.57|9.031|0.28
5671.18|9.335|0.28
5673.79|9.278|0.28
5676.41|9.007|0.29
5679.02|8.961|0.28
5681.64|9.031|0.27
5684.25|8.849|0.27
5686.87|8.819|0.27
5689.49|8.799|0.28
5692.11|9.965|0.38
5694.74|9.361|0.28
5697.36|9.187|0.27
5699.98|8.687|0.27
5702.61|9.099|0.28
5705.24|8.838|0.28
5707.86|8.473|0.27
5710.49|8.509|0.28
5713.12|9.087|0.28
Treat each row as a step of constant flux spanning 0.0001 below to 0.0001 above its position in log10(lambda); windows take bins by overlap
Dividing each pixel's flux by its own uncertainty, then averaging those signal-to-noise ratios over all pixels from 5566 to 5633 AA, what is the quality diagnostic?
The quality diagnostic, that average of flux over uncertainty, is 31.4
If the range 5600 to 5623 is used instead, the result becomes 31.2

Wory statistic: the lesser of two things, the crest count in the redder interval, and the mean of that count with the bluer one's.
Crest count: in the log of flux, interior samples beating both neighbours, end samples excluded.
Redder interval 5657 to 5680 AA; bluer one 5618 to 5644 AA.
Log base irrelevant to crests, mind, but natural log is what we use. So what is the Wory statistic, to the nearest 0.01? 2.00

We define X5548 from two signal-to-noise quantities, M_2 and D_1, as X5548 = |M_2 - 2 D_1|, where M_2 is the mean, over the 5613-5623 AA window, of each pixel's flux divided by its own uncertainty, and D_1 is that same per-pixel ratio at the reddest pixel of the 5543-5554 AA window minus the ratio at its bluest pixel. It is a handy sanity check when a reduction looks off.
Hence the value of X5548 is 34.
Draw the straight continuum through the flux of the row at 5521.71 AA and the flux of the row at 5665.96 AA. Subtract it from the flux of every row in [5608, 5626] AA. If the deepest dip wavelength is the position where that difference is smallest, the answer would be 5619.19 AA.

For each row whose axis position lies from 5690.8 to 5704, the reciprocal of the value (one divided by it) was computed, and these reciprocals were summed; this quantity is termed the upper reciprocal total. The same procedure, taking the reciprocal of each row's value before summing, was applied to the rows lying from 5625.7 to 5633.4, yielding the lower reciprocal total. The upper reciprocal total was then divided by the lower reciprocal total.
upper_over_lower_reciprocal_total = 1.7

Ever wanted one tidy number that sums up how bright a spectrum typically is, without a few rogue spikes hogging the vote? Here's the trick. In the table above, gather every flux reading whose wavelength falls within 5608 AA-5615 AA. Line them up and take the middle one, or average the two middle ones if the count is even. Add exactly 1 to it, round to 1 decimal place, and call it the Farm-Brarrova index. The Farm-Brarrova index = 9.9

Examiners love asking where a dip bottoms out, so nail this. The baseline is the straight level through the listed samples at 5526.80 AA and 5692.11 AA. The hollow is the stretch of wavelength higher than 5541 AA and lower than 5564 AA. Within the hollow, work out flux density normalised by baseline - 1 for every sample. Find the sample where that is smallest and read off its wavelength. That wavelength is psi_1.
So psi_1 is 5562.55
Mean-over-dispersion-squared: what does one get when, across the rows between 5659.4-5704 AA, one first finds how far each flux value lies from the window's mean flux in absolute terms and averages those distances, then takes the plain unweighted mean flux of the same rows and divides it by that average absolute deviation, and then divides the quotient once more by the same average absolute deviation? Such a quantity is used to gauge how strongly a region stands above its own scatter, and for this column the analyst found 193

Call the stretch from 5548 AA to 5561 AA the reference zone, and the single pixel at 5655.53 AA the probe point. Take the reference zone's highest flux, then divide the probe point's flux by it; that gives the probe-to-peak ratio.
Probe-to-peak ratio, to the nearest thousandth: 0.967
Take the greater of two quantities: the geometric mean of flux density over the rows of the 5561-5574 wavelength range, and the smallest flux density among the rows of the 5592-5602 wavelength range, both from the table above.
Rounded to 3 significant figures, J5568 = 8.79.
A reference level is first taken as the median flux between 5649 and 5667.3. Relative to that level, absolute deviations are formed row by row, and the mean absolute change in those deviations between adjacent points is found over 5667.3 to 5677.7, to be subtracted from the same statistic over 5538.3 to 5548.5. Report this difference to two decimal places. 0.14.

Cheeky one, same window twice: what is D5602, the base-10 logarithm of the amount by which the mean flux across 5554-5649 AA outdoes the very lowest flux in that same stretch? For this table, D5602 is -0.14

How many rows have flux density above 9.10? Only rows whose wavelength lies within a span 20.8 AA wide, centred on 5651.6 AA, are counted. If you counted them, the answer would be 2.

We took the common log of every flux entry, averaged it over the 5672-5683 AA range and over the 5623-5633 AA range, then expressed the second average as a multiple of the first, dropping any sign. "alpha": 1.00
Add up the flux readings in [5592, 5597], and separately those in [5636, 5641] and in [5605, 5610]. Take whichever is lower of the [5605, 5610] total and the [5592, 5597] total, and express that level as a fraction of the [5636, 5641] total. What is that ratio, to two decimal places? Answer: 0.91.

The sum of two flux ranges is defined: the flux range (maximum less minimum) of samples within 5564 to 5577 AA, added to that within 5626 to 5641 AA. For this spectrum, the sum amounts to 1.6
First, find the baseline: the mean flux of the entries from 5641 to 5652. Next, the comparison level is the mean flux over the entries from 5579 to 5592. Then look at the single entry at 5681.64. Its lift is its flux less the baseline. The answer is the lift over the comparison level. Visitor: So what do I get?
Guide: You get 0.02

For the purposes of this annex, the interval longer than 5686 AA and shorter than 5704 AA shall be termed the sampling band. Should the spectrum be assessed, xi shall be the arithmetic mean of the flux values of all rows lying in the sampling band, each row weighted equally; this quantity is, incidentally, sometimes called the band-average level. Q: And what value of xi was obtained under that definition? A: 9.13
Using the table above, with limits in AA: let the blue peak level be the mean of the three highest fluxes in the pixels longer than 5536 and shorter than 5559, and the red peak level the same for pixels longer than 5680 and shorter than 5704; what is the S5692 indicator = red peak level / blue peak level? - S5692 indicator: 0.98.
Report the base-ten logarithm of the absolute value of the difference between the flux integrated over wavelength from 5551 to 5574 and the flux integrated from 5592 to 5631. 2.1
